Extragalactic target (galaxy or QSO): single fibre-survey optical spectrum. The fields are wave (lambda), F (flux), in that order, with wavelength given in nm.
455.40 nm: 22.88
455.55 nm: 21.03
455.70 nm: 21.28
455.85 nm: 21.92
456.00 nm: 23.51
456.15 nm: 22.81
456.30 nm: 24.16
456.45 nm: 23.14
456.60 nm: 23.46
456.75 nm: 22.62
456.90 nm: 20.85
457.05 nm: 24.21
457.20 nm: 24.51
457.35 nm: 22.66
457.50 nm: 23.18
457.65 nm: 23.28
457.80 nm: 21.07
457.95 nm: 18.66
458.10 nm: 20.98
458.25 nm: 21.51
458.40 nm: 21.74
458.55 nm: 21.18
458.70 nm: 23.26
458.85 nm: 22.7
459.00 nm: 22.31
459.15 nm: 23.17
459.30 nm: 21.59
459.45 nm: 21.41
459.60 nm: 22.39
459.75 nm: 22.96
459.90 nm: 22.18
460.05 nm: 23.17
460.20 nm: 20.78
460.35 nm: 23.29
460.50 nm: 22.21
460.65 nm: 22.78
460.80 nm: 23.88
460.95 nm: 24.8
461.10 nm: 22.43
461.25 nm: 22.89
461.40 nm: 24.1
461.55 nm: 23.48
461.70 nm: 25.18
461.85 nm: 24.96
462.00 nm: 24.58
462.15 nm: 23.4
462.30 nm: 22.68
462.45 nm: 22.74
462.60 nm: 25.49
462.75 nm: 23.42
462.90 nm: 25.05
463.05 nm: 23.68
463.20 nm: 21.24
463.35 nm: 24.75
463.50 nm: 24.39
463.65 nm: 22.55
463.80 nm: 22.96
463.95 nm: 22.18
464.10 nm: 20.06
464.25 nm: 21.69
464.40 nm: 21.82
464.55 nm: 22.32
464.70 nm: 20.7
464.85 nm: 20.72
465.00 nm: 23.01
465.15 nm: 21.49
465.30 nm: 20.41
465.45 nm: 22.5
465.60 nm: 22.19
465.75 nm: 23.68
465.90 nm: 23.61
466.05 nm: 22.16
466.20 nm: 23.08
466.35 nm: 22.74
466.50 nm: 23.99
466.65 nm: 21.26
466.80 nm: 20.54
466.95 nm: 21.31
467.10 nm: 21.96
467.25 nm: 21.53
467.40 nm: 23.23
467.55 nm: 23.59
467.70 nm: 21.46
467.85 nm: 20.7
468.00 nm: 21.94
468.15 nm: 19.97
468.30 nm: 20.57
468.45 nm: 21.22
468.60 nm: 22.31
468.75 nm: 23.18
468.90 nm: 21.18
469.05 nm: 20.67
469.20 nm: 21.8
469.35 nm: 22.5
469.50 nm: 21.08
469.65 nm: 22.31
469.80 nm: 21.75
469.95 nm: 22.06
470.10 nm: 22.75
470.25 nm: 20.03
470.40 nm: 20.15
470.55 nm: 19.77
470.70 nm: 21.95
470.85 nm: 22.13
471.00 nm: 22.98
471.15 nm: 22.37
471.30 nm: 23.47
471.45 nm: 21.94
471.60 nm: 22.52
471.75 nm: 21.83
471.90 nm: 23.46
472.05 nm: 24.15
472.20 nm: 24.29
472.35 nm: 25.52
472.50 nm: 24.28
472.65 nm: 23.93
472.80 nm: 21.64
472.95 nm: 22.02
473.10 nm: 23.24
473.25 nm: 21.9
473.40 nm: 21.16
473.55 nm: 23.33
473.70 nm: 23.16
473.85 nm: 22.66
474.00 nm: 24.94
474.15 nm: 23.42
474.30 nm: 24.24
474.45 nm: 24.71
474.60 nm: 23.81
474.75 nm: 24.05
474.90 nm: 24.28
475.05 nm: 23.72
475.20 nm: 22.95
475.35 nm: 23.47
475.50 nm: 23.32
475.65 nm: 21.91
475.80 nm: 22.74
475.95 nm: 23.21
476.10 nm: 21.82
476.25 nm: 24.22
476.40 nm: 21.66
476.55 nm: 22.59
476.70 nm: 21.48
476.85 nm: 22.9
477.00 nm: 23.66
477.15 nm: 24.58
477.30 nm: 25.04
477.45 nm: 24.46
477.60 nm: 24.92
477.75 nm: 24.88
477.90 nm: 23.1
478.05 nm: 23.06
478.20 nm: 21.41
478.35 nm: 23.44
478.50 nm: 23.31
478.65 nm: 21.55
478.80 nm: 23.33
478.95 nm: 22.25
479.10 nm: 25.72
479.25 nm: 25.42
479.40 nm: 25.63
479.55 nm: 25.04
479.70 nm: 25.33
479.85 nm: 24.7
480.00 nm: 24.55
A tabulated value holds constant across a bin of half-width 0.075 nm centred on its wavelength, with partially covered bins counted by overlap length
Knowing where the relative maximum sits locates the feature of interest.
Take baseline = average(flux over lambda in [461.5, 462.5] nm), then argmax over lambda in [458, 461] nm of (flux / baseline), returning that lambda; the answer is 460.95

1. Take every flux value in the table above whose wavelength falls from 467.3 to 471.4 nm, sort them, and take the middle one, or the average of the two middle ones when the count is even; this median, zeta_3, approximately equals 21.9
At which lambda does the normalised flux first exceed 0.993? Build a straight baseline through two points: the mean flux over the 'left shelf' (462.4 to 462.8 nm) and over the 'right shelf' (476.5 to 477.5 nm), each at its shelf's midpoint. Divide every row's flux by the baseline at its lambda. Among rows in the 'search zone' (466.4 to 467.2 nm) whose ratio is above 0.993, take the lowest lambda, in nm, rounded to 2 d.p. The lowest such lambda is 466.50 nm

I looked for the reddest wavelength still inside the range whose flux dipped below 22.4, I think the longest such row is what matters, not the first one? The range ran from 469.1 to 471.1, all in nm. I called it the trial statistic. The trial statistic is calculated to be 470.85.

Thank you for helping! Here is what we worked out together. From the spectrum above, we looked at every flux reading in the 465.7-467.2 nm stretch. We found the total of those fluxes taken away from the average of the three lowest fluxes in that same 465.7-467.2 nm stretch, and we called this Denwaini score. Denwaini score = -203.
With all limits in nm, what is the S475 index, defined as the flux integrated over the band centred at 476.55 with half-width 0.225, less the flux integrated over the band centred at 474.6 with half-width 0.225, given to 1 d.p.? -1.0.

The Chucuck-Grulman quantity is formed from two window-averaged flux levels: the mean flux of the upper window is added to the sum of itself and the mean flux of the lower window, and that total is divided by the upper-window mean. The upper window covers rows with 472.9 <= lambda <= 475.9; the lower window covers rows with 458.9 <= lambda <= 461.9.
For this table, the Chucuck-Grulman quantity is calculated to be 2.99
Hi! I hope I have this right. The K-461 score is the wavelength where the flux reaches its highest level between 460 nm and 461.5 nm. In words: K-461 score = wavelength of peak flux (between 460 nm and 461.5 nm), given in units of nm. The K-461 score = 460.95 nm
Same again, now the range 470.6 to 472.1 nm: 472.05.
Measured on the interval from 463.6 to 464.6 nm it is 463.80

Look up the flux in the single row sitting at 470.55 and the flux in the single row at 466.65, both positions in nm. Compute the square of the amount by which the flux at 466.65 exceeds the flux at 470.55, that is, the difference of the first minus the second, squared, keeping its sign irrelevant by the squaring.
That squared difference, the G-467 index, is 2.2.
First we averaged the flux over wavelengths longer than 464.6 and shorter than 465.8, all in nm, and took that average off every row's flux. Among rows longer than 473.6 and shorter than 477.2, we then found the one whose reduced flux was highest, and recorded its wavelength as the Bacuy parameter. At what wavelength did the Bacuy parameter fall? 474.00 nm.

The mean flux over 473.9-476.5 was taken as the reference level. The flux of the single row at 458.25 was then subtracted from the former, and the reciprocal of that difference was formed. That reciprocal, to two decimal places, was 0.52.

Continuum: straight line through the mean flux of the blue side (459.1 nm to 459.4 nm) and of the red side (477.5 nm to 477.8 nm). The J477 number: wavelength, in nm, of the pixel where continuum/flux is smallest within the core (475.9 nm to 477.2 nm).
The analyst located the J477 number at 477.15 nm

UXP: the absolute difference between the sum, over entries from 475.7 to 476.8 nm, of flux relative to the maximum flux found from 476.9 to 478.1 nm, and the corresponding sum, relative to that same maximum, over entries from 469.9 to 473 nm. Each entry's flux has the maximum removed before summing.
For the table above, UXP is 35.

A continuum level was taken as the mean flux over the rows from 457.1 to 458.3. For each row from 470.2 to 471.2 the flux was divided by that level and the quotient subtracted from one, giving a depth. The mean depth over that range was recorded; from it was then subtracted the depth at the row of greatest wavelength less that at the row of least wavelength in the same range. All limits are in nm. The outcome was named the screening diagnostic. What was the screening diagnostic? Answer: 0.14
